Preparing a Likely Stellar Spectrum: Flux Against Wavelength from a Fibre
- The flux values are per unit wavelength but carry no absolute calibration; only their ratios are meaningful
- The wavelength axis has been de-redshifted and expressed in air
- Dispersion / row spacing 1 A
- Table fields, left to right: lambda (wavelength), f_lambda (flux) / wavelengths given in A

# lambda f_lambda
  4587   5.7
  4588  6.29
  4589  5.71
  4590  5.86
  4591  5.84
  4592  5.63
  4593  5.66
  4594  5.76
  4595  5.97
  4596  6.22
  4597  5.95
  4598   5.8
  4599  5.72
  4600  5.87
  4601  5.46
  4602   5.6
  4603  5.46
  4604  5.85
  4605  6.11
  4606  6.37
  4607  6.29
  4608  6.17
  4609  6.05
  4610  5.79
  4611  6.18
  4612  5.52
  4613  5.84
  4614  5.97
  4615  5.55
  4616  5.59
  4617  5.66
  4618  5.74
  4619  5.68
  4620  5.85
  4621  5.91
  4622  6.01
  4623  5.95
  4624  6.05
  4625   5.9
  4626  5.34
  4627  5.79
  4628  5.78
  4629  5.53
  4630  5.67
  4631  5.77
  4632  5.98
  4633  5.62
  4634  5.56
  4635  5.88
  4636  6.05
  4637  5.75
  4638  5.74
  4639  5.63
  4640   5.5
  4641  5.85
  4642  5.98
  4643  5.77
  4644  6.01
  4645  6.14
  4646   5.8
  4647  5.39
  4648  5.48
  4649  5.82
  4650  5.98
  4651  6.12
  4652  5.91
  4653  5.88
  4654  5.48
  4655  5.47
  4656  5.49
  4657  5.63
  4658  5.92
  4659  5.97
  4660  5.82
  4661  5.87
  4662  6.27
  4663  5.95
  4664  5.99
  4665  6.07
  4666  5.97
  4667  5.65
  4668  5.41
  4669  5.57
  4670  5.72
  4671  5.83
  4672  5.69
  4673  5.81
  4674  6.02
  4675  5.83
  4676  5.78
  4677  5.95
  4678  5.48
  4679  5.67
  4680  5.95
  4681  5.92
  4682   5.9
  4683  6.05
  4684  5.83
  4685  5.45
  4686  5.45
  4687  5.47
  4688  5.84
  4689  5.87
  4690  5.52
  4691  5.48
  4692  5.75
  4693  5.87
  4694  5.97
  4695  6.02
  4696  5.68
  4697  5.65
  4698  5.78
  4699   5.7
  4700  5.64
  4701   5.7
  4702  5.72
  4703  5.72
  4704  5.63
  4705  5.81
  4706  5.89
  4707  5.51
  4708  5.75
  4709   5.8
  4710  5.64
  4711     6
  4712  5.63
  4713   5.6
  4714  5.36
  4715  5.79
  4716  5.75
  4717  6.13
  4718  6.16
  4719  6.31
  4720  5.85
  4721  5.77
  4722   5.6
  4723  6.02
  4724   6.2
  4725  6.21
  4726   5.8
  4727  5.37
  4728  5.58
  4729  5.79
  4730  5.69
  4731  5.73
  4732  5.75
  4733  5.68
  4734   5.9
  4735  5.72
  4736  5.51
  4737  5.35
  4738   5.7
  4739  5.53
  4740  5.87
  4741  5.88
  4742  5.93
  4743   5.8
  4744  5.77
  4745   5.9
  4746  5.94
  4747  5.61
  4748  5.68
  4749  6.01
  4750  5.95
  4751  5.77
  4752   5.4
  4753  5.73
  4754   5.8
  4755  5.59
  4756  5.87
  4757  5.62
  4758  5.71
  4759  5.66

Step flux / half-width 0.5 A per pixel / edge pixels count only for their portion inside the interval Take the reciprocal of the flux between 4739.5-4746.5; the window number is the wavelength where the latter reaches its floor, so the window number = 4746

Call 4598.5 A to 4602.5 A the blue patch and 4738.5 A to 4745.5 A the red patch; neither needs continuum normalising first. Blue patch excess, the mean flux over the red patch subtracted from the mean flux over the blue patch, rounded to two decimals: -0.15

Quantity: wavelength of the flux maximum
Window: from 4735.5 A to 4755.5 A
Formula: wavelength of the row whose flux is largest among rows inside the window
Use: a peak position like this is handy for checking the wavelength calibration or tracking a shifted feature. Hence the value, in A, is 4749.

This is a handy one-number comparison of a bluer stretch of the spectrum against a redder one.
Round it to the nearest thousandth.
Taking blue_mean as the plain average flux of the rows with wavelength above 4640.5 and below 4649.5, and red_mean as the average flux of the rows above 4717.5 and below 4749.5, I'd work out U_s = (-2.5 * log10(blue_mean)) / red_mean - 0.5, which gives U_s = -0.829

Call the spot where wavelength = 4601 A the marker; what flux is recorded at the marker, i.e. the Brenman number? 5.46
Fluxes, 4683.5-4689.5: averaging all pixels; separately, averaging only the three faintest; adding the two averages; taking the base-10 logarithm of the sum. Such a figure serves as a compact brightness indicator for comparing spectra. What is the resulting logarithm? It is 1.05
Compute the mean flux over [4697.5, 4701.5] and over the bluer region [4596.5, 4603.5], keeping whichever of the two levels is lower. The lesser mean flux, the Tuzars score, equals 5.69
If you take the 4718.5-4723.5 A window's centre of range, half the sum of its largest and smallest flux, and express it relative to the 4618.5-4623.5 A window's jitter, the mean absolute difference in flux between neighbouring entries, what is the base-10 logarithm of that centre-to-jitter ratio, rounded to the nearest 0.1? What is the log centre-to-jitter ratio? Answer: 1.8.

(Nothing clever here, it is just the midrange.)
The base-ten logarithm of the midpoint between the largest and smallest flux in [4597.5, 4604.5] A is 0.753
